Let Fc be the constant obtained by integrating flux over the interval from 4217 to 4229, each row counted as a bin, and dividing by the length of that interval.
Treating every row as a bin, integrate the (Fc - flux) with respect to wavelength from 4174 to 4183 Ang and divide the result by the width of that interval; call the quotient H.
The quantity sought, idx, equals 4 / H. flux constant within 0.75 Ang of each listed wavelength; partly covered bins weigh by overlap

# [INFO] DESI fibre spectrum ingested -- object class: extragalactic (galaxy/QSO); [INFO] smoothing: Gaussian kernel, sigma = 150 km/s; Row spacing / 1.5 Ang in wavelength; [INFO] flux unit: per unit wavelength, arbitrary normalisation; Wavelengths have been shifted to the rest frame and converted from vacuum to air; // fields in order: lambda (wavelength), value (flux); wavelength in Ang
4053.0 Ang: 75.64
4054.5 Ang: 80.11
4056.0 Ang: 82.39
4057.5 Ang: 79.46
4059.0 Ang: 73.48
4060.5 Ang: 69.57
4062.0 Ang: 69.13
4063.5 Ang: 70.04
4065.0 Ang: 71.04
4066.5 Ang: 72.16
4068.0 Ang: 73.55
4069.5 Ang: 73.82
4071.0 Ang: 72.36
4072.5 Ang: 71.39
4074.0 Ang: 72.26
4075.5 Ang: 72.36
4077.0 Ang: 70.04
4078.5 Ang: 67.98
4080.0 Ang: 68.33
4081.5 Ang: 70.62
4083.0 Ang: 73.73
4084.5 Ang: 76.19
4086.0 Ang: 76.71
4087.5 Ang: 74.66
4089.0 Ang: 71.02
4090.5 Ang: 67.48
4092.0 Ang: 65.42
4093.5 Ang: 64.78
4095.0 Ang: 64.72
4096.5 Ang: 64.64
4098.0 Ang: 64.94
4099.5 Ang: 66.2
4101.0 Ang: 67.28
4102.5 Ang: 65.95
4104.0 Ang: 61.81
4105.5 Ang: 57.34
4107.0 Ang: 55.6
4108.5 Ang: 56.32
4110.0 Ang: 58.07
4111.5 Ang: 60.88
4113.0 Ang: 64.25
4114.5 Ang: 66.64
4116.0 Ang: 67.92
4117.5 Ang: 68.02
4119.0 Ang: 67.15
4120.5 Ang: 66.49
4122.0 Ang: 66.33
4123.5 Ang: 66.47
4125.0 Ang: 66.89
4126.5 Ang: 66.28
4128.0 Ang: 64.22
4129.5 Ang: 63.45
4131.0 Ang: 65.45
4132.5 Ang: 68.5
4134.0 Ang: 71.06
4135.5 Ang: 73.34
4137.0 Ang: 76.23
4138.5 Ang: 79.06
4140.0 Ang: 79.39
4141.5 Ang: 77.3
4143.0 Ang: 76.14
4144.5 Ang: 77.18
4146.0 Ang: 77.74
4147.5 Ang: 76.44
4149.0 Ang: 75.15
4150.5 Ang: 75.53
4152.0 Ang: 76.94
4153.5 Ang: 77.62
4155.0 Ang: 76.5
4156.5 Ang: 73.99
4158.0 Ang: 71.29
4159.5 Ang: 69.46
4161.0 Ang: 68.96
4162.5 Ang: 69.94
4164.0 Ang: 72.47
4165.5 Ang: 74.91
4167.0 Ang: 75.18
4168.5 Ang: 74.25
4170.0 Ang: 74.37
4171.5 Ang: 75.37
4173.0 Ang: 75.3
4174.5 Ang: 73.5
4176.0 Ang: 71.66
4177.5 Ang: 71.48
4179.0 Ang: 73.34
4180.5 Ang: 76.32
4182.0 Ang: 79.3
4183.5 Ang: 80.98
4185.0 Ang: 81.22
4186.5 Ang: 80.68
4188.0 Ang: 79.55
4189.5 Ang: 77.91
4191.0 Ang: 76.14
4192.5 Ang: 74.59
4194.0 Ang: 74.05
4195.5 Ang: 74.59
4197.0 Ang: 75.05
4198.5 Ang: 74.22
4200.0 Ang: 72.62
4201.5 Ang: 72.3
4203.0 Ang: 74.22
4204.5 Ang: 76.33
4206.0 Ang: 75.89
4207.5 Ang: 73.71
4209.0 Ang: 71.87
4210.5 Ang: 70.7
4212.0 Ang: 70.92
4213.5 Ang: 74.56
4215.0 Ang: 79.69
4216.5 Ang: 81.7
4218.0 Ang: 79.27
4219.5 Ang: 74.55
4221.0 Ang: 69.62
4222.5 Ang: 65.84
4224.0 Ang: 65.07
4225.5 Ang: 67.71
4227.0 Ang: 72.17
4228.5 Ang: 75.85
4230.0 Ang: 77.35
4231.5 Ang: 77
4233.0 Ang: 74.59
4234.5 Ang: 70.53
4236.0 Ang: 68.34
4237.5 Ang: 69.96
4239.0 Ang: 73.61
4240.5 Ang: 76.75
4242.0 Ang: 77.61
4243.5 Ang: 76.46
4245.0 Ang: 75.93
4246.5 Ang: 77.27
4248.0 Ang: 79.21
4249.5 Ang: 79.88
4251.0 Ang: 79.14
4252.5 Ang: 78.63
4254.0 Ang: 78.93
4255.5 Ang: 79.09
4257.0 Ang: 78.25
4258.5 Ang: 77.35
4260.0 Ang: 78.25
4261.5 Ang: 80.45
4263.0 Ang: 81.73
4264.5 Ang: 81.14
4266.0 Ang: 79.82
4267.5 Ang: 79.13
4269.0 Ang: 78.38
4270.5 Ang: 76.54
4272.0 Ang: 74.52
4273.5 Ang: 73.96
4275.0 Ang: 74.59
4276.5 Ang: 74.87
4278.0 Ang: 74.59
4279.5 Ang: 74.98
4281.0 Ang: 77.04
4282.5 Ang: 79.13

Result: -1.3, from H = -3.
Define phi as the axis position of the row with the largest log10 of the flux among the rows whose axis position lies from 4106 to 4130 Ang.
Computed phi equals 4117.5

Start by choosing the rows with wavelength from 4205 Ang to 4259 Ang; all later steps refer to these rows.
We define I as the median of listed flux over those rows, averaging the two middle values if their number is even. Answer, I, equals 75.9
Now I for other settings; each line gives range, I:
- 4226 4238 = 73.4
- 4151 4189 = 74.9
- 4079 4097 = 69.5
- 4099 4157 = 67.3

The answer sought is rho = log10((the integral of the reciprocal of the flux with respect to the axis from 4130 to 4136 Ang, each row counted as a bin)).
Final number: -1.06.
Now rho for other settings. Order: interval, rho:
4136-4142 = -1.11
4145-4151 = -1.10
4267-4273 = -1.11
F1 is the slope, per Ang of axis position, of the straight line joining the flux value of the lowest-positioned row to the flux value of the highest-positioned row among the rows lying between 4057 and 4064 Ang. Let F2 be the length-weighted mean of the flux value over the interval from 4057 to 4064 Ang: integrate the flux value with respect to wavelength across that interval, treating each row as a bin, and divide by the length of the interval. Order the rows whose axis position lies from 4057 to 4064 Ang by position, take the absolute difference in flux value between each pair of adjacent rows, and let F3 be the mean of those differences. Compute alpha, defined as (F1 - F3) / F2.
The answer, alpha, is -0.061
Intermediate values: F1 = -1.57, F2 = 72.2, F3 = 2.8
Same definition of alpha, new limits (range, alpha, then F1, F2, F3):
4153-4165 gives -0.031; -0.49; 72.5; 1.7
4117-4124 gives -0.011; -0.26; 66.9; 0.5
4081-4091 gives -0.040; -0.35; 73.1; 2.6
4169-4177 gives -0.022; -0.45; 74.0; 1.2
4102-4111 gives -0.061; -1.05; 59.0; 2.6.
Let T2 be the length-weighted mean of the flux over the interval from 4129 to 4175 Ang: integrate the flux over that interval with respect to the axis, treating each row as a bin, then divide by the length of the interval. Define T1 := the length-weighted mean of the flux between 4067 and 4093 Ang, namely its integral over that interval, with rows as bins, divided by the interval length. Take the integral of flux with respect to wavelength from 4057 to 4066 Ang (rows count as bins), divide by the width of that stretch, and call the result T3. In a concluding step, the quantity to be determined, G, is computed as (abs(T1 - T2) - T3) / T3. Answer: -0.97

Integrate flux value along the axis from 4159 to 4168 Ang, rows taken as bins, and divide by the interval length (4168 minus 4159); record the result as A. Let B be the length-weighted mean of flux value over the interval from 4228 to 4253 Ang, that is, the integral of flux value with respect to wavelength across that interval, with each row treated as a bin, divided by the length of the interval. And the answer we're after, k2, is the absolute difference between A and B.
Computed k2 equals 3.8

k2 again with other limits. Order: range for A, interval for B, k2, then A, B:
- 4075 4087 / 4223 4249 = 1.8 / 72.0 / 73.8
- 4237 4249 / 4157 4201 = 1.3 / 76.1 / 74.8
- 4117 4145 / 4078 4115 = 4.4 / 70.4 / 66.0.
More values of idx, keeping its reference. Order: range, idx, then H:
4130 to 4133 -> 0.8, 5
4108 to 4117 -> 0.5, 9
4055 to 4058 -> -0.4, -10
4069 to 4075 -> -3.9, -1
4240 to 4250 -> -0.6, -6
